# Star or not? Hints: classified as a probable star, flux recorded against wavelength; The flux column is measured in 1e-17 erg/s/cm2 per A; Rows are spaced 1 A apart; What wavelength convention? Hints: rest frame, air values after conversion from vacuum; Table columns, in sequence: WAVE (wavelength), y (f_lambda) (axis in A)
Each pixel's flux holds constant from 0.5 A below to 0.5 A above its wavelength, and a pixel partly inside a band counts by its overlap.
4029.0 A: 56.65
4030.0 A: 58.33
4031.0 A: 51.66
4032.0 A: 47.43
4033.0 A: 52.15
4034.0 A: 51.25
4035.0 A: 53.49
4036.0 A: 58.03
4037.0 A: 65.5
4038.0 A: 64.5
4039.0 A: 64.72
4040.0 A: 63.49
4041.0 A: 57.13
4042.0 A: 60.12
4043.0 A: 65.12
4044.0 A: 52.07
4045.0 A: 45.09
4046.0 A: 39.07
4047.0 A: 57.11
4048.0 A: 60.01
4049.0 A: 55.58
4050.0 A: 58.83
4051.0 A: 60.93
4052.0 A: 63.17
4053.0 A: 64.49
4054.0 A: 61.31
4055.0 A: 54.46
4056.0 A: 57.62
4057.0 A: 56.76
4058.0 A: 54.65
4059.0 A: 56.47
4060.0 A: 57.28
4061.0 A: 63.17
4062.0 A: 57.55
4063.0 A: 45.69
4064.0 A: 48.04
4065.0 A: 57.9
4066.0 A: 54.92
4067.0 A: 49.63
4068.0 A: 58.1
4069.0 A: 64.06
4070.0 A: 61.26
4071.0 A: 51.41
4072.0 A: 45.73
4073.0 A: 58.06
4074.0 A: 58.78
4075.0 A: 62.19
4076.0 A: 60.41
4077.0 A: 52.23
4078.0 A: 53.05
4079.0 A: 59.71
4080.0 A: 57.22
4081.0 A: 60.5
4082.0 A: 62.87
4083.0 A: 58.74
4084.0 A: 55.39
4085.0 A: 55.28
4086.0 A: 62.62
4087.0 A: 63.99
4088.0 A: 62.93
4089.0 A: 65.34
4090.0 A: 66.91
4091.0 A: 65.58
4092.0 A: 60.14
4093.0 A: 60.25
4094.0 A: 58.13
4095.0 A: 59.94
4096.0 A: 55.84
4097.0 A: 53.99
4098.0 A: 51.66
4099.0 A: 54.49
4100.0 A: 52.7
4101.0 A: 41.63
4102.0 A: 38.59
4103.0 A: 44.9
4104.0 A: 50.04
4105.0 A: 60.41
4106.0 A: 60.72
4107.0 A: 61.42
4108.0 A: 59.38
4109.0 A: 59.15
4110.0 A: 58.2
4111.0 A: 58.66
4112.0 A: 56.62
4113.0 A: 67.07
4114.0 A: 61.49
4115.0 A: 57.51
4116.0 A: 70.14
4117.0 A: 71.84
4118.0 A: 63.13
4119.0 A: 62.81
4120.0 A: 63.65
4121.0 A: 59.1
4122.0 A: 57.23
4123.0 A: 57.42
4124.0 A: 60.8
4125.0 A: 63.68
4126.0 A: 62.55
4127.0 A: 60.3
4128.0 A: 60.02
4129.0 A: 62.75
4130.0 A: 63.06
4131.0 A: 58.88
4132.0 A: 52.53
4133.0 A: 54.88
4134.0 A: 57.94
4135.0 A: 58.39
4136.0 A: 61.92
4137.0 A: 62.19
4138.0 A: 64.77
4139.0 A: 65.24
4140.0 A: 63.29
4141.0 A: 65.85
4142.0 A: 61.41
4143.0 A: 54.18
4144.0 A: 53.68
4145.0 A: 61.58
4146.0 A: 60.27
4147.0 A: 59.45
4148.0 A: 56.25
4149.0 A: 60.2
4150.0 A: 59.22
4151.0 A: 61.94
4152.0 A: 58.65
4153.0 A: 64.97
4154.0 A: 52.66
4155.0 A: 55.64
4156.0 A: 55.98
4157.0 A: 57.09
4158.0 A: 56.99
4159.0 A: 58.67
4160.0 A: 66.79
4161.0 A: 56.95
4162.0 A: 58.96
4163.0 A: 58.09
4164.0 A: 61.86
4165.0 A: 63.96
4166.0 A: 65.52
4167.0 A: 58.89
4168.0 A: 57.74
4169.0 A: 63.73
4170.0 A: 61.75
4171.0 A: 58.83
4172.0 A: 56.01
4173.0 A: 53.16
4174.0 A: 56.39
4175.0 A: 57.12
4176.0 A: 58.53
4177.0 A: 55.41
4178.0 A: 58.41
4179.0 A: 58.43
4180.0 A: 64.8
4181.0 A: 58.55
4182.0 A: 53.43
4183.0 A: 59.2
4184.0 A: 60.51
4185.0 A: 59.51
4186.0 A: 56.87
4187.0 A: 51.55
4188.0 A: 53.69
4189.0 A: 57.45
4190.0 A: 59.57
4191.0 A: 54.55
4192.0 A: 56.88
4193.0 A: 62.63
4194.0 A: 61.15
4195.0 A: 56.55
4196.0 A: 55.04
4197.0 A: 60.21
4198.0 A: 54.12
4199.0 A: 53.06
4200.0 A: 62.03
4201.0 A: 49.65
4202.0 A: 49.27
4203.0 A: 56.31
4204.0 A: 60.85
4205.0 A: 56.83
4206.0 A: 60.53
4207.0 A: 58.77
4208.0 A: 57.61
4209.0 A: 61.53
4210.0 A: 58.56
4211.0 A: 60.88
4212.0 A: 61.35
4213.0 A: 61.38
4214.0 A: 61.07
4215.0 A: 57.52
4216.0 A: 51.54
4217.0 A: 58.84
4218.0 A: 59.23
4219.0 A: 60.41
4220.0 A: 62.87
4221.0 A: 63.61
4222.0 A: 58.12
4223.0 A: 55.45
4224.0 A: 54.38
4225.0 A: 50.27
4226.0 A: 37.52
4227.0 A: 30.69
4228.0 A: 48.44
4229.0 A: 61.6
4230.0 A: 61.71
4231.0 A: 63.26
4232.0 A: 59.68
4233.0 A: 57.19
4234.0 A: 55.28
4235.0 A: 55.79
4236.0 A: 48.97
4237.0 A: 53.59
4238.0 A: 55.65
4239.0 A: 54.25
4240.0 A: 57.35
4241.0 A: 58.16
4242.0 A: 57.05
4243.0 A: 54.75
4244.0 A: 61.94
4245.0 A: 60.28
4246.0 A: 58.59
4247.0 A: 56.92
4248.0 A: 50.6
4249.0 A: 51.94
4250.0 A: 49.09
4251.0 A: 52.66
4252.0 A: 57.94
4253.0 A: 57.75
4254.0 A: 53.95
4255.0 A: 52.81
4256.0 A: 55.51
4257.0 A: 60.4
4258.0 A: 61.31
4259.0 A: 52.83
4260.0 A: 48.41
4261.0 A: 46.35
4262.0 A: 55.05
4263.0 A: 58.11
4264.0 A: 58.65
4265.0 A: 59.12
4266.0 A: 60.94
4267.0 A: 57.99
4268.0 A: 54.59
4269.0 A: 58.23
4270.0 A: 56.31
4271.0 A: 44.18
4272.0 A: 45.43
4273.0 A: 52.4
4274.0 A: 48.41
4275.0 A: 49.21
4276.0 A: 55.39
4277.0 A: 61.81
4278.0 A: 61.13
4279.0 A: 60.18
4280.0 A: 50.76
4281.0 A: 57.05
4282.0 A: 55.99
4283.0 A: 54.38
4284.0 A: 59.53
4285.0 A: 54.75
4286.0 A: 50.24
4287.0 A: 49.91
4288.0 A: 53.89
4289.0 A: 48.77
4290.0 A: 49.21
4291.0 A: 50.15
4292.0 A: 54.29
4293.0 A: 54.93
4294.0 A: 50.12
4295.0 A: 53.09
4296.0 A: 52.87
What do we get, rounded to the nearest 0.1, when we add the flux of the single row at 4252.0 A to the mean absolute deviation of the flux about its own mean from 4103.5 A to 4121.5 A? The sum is 61.5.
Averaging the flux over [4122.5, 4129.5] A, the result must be 61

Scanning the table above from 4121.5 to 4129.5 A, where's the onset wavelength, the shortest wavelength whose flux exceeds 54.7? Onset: 4122.0 A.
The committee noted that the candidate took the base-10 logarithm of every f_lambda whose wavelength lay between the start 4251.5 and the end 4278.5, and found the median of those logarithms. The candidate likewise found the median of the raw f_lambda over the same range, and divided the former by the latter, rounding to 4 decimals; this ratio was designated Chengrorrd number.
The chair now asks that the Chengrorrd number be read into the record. 0.0314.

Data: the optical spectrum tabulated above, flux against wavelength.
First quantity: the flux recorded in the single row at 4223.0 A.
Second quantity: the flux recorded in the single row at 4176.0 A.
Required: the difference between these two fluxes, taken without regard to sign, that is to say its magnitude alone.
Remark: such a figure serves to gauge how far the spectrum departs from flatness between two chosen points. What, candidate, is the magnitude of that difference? 3.1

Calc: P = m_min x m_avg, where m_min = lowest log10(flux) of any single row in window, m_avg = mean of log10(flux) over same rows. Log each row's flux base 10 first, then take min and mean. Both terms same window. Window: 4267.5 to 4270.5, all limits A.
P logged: 3.04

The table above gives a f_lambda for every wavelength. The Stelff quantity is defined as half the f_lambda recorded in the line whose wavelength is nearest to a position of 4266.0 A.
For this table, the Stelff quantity 30.5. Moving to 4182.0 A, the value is 26.7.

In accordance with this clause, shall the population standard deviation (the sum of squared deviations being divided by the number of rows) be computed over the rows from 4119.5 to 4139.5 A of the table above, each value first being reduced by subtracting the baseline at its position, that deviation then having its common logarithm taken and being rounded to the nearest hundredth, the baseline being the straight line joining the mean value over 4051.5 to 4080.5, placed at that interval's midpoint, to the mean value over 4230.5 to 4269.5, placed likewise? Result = 0.51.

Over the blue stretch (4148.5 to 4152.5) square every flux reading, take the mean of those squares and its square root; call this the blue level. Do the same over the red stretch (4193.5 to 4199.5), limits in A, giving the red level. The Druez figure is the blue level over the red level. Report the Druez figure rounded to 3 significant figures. 1.06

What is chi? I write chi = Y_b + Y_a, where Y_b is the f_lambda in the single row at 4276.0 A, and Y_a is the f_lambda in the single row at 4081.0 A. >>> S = 116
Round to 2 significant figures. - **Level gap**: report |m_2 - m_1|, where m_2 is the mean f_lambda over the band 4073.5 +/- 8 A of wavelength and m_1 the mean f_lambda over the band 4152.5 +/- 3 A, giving 2.1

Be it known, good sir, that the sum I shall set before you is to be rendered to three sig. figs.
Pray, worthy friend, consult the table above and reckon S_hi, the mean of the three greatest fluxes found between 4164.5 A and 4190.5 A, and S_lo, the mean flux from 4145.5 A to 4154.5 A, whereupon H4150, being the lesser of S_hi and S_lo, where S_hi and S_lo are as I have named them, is 59.3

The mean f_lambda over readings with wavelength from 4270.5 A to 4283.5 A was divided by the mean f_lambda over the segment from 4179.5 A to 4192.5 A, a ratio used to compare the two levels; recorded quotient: 0.93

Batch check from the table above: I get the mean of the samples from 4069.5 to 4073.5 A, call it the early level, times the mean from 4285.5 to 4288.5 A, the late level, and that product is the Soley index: 2779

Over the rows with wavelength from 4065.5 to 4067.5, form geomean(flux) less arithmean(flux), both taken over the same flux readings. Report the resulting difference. -0.067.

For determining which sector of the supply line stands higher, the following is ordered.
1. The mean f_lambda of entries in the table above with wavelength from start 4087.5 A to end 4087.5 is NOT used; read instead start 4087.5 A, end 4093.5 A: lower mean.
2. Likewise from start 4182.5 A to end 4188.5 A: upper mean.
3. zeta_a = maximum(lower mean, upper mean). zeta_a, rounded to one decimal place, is 63.5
